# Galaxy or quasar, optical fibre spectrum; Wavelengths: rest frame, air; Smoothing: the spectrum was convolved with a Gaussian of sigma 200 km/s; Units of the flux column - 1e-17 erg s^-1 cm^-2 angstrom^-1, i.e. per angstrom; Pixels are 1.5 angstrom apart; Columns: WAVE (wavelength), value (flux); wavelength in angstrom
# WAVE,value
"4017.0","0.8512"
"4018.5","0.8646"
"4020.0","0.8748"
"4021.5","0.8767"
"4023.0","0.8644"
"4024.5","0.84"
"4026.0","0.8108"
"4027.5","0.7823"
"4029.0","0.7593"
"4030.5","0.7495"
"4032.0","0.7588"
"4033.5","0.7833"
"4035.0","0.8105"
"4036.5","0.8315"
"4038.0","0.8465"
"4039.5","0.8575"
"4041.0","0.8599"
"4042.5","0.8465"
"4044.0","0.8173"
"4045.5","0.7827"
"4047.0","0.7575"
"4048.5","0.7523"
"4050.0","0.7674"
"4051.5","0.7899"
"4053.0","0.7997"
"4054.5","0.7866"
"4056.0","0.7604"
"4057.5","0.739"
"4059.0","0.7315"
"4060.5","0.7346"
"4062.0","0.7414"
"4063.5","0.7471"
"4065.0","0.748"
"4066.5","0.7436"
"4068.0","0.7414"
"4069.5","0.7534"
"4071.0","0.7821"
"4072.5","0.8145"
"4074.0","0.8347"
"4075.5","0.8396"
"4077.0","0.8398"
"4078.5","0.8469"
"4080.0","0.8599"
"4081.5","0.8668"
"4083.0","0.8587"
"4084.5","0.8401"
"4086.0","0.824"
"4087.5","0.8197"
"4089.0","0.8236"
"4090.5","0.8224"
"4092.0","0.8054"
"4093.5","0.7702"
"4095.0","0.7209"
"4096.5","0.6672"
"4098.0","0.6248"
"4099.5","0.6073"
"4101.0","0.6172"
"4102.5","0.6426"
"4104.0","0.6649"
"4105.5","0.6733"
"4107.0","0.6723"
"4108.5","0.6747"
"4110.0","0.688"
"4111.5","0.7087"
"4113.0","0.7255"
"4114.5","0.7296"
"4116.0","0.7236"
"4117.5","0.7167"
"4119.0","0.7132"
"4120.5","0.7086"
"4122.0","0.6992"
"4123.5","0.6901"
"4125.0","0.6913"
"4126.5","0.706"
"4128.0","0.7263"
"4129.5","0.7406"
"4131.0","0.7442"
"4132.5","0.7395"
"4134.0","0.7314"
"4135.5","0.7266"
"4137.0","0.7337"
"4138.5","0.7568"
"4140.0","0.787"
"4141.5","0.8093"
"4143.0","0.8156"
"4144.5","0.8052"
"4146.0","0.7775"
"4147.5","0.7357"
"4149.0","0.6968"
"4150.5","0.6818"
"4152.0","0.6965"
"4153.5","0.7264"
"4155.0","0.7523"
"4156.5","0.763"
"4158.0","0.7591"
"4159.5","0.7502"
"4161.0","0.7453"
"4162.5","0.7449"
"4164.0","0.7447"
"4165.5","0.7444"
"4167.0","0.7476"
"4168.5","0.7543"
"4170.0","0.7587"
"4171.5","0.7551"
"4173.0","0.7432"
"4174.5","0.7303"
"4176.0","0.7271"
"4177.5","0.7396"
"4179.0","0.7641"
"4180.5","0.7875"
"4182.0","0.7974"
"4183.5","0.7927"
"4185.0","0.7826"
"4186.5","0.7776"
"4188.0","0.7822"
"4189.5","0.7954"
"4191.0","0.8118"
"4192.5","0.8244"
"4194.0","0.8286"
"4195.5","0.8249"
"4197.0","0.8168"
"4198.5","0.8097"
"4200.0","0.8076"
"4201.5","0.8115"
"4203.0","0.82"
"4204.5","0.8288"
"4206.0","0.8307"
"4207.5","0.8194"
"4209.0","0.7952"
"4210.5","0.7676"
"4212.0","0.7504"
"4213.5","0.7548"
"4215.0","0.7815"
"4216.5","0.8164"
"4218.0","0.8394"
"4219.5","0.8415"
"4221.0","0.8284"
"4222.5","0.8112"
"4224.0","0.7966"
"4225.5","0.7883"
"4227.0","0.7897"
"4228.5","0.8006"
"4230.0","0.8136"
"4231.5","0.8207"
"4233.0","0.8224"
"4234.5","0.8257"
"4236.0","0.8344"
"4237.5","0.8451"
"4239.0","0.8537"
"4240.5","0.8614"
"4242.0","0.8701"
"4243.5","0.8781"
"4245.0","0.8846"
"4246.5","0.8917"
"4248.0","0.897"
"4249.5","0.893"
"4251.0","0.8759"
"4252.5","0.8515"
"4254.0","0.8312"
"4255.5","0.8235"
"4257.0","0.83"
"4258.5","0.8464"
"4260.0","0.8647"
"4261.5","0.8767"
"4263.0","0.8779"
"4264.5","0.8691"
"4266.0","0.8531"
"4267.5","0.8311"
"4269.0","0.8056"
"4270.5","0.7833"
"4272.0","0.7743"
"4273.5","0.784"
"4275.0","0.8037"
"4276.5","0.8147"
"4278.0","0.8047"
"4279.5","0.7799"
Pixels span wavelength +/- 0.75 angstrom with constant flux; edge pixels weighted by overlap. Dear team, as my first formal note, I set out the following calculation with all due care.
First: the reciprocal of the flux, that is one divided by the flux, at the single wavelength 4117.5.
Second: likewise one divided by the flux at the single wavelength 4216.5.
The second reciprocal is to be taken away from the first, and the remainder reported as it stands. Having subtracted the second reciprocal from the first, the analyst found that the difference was 0.17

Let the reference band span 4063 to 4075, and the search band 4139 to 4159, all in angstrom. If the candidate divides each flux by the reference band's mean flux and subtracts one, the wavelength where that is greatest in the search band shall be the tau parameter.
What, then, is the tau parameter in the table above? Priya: 4143.0 angstrom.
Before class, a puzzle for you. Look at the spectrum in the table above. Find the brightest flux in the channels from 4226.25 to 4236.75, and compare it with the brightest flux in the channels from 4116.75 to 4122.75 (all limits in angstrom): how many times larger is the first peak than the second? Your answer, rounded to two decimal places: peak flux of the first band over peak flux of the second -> 1.16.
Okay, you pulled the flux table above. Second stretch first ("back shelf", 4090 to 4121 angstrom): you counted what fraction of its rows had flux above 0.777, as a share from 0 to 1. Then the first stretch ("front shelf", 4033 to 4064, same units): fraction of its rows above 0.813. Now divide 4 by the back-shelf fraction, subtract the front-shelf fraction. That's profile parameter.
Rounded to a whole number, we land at 42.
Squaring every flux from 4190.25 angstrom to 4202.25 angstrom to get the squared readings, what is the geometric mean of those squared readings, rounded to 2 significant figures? 0.67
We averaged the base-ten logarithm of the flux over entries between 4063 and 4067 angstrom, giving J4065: -0.13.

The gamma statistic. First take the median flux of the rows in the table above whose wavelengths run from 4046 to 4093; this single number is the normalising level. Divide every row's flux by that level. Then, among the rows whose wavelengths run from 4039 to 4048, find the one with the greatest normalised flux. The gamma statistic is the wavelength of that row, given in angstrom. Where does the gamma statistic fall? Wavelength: 4041.0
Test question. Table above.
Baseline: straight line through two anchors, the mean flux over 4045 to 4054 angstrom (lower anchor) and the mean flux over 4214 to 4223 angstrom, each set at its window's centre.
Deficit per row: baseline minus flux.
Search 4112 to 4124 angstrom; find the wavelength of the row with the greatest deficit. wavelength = 4123.5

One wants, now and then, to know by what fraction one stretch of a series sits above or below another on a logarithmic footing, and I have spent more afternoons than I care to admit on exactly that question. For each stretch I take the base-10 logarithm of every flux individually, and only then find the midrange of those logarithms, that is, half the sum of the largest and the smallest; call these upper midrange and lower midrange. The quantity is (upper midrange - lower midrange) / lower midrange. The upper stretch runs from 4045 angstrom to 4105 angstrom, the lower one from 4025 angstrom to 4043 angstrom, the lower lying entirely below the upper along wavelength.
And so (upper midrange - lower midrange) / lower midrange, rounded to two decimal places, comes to 0.46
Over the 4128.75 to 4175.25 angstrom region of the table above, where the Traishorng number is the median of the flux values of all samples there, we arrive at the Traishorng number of 0.745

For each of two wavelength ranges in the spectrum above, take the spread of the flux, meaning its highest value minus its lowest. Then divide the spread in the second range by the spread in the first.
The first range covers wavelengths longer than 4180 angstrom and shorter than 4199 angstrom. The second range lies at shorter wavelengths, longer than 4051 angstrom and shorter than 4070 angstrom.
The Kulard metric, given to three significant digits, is 1.34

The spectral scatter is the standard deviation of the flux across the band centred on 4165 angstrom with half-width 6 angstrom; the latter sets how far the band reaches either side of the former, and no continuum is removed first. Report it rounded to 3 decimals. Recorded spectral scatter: 0.005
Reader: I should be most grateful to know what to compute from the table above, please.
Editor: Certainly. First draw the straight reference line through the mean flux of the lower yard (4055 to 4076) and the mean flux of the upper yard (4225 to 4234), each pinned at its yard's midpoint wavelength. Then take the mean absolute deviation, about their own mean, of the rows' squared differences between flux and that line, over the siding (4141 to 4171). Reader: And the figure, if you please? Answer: 0.0020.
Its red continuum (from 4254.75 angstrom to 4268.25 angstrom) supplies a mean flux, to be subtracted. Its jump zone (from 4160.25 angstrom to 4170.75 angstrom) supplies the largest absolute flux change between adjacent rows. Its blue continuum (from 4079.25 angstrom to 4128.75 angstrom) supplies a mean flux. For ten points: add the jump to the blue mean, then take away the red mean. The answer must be -0.12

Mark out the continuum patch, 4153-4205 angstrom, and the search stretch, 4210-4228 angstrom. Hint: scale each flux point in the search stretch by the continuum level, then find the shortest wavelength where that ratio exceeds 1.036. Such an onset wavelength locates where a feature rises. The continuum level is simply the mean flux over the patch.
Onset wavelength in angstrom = 4216.5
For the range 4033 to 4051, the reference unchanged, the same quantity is 4035.0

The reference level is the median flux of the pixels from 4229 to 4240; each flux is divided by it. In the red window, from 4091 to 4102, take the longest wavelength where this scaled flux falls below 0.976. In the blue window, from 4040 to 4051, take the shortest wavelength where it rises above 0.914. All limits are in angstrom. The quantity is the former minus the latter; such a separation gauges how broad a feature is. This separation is 60.0 angstrom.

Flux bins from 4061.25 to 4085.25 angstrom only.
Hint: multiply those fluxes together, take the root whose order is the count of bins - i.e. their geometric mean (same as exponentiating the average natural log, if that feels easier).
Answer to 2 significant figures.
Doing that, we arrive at 0.80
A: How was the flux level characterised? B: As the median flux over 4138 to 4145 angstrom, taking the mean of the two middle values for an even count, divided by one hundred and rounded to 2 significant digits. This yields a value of 0.0081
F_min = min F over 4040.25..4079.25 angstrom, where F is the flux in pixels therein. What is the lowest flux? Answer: 0.7315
